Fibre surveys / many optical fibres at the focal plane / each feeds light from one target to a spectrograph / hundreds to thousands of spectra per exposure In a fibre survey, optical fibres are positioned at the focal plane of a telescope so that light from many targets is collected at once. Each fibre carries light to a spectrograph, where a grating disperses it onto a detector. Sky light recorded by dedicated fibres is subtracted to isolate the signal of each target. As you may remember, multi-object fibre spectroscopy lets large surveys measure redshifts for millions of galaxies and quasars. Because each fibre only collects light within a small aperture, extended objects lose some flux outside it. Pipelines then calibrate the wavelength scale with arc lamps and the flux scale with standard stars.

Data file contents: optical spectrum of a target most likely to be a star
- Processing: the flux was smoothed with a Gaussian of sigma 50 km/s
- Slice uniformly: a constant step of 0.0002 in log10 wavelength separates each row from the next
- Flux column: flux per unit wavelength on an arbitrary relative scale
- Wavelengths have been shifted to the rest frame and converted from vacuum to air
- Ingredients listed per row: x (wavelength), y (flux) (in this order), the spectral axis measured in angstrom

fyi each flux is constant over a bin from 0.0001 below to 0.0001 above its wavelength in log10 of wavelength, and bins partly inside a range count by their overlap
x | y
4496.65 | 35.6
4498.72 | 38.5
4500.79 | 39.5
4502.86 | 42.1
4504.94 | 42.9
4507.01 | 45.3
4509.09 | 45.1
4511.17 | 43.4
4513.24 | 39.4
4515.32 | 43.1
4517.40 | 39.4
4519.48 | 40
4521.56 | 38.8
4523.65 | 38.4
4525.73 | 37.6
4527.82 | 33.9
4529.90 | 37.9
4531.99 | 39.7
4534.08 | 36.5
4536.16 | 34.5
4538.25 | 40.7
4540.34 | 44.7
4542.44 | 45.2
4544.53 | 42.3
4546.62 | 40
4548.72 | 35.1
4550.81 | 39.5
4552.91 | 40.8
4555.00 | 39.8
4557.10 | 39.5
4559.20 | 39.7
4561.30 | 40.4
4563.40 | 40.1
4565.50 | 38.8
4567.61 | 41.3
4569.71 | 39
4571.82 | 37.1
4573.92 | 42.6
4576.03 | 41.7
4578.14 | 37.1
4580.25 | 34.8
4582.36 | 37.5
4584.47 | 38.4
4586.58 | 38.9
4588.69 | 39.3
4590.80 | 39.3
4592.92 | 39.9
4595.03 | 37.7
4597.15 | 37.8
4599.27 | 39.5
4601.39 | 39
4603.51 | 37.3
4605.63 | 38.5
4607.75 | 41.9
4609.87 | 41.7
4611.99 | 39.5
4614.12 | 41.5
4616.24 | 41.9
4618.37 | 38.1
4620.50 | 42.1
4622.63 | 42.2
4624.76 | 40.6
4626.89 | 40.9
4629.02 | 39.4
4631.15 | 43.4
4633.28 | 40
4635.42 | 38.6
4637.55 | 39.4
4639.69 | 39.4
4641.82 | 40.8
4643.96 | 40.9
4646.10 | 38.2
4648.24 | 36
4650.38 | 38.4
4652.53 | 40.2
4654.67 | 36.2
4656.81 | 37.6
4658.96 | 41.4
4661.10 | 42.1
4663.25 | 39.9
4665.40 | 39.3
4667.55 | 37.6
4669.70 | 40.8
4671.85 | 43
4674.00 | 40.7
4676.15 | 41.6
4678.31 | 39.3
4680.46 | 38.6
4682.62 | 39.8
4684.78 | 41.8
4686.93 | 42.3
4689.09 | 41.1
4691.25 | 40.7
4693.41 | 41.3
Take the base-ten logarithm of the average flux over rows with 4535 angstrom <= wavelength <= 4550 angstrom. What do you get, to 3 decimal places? 1.606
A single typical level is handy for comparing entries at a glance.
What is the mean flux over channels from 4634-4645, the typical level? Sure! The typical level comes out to 39.8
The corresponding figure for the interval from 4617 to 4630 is 40.6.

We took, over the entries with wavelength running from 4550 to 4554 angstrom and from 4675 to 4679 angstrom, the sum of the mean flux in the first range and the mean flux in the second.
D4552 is 81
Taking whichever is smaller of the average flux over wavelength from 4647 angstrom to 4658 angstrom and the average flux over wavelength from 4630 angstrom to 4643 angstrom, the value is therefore 37.7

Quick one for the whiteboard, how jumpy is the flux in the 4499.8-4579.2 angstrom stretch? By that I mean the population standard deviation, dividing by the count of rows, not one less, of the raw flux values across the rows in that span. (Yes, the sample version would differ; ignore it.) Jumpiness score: 2.8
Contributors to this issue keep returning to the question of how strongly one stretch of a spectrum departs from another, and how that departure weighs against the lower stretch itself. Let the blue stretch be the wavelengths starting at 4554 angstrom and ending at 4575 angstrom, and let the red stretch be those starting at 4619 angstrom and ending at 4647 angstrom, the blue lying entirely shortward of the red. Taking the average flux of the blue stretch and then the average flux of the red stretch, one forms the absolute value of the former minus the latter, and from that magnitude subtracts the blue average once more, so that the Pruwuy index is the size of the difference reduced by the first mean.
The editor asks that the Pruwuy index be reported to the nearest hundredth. -39.21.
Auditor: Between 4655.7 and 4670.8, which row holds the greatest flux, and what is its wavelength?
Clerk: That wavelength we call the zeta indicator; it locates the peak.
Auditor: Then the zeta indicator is 4661.10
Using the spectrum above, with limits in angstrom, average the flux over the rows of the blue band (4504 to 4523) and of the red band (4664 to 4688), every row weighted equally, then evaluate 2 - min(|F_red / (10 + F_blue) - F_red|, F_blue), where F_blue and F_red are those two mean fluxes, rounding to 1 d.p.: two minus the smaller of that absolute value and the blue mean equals -37.7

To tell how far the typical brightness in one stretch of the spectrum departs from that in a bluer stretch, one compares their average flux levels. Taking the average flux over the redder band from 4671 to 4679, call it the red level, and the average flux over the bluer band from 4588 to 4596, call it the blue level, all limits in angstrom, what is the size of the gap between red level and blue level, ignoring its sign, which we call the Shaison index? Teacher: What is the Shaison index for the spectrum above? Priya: 2.1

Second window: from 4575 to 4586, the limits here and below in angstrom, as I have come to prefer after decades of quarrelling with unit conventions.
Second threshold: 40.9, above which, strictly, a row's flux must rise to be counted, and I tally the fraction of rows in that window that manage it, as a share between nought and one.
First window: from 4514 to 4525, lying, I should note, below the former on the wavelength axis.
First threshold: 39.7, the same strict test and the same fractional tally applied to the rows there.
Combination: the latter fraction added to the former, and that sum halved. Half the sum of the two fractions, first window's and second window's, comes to 0.30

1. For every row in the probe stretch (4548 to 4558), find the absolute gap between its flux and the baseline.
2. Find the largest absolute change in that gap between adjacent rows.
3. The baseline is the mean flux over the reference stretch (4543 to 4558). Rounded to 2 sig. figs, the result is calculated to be 4.4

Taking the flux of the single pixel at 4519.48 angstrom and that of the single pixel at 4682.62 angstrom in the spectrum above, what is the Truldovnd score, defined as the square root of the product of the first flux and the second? 39.9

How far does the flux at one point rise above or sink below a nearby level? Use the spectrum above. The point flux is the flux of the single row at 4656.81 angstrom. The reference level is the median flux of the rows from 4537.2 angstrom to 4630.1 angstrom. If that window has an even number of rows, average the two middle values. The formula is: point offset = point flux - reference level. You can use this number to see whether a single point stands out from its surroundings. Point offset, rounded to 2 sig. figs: -2.0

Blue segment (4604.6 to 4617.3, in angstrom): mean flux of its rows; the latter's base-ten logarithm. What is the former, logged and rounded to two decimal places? 1.61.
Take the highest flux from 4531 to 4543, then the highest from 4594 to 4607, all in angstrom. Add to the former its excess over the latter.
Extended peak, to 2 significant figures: 51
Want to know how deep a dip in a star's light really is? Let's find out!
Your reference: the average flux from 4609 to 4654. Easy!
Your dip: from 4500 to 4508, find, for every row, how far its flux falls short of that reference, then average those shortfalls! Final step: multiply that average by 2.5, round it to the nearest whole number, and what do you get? -6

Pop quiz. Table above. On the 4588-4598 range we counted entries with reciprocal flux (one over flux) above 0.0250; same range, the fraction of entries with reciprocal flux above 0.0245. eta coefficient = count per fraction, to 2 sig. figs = 5.0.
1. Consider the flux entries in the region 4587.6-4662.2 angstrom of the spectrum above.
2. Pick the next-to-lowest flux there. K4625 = 36.2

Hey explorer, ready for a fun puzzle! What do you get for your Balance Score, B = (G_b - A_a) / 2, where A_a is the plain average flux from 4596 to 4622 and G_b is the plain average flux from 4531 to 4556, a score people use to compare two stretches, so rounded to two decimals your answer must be 0.00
